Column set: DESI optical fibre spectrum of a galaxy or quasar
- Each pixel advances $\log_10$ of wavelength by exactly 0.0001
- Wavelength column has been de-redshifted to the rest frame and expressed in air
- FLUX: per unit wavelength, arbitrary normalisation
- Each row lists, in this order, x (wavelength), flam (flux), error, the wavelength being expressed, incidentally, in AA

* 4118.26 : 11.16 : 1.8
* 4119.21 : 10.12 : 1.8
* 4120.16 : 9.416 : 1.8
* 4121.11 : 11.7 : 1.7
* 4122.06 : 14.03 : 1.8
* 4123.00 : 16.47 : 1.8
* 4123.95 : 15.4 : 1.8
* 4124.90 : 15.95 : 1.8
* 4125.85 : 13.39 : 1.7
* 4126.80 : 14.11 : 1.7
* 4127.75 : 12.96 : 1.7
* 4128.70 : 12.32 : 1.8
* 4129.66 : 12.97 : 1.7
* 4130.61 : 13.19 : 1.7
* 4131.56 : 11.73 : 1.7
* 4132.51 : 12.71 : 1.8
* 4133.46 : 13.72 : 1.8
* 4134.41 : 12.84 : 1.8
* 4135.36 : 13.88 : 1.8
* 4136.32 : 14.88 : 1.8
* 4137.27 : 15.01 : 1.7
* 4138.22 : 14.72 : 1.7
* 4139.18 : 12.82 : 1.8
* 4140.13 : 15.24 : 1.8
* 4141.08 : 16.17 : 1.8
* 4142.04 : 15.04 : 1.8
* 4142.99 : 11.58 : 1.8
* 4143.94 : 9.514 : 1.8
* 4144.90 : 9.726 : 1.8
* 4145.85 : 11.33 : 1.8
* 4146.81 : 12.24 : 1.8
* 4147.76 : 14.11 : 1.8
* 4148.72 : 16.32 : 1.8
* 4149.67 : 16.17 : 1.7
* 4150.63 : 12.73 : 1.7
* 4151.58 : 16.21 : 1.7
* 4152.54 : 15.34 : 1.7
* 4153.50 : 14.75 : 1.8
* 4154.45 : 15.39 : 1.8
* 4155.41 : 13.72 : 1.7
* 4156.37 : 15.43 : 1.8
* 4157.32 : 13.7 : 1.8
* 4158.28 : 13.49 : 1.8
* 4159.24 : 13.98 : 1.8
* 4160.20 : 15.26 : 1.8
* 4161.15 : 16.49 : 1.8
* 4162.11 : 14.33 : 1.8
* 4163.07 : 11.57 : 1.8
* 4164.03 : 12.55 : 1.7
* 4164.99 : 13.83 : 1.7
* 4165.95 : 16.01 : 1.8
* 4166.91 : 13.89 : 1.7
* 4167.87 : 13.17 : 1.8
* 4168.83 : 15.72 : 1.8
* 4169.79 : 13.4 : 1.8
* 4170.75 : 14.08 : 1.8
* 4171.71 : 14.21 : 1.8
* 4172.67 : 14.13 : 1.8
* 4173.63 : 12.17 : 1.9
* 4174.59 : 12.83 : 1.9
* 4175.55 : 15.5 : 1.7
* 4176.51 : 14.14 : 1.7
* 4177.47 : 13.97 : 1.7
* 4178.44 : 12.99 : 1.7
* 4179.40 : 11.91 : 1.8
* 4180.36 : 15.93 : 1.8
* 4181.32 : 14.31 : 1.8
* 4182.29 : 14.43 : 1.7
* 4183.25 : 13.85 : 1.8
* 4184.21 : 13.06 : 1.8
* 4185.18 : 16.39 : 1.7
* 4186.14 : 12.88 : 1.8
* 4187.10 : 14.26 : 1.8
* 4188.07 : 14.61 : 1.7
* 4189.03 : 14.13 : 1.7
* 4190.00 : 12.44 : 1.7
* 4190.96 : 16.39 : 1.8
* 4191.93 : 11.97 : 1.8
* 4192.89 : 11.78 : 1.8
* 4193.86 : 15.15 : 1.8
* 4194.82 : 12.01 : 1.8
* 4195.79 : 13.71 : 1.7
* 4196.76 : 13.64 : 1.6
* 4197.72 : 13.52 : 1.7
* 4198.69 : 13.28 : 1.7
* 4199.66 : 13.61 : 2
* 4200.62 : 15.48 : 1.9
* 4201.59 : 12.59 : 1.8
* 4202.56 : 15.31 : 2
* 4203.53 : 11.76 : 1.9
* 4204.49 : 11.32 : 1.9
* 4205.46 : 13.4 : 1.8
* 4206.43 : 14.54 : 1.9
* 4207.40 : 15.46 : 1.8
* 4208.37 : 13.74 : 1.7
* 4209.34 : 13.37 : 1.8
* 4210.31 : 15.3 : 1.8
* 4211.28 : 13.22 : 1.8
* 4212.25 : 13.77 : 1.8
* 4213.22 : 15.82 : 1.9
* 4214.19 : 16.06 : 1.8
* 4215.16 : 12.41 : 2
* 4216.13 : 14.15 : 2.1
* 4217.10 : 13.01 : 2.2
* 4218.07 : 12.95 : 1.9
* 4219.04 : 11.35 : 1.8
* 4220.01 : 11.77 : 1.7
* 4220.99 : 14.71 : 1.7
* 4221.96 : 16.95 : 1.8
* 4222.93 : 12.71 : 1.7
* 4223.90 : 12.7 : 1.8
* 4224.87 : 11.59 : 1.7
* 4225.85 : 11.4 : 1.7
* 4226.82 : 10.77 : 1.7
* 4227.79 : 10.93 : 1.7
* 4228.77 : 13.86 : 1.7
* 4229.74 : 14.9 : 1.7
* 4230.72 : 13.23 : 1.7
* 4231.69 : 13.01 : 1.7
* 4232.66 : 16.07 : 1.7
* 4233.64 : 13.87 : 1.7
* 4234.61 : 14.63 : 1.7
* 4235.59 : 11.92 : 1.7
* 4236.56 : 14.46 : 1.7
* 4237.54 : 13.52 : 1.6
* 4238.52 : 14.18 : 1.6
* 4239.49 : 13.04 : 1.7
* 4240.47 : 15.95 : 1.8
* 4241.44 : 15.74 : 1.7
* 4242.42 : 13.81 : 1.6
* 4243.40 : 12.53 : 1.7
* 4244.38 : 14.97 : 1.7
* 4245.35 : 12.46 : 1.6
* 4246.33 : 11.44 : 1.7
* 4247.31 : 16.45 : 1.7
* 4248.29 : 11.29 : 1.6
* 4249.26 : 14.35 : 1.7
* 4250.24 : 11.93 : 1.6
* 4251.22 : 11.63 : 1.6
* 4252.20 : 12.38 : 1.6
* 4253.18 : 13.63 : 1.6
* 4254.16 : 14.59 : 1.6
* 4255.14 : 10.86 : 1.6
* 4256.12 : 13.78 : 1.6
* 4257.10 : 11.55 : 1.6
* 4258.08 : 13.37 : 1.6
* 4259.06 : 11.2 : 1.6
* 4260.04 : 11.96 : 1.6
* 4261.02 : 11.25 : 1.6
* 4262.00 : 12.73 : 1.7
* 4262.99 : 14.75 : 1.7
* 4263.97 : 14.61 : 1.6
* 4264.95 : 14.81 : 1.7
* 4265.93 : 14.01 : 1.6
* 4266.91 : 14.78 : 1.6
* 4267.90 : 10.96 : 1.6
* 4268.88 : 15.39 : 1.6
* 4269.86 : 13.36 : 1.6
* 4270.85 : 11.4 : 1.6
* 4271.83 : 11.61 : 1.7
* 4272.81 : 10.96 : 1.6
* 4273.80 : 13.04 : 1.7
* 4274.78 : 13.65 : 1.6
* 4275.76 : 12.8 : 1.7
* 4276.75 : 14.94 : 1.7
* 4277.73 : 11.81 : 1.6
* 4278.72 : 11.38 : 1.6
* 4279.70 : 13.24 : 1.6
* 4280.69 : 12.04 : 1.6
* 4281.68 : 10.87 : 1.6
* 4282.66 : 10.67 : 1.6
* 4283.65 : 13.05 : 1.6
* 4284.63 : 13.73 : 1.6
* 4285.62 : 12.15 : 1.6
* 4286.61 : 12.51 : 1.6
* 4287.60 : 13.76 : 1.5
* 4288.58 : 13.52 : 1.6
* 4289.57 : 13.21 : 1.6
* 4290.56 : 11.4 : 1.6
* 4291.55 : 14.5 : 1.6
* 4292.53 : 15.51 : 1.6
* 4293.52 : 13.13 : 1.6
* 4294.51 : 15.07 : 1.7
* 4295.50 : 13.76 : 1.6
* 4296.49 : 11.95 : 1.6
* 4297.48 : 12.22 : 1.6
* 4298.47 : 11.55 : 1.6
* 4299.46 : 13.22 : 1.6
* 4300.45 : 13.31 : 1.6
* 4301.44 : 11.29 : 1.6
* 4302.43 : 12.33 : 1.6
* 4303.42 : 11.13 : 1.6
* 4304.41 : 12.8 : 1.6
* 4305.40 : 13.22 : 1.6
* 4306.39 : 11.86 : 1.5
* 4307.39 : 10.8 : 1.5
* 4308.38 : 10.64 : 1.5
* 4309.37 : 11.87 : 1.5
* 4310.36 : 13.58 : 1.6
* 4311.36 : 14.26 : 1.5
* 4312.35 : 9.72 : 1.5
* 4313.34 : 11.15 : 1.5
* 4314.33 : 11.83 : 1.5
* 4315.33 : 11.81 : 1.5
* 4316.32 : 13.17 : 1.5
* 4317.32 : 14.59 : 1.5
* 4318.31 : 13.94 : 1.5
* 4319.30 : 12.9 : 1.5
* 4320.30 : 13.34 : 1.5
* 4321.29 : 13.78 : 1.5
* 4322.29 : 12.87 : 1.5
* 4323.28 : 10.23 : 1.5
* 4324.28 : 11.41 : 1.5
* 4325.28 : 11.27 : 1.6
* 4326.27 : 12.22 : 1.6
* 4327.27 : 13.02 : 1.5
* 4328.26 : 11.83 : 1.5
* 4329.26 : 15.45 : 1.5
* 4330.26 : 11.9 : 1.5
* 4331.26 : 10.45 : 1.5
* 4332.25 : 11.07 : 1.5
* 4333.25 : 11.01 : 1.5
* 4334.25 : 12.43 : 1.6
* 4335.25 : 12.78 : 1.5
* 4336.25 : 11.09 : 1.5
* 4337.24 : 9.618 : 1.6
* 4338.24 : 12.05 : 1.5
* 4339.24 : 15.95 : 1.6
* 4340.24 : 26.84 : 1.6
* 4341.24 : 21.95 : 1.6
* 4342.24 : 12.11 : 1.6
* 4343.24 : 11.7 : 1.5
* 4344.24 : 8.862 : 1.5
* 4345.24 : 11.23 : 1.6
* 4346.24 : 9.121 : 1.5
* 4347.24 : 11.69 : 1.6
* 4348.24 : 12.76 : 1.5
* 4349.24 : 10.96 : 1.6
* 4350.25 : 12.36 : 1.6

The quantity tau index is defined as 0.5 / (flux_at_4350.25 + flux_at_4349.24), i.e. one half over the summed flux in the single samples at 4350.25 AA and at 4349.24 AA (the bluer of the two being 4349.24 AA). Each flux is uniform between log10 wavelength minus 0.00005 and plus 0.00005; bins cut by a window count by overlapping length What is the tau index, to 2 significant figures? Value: 0.021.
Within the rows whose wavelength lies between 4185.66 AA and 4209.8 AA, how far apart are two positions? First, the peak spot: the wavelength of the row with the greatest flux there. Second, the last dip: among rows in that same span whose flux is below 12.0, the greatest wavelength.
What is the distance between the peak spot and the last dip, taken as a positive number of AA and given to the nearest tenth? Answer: 13.5 AA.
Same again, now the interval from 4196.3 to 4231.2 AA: 5.8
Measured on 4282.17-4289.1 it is 4.9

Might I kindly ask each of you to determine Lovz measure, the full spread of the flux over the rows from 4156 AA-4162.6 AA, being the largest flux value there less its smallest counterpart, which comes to 3.0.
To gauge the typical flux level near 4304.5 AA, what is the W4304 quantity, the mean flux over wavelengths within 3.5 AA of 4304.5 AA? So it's 11.9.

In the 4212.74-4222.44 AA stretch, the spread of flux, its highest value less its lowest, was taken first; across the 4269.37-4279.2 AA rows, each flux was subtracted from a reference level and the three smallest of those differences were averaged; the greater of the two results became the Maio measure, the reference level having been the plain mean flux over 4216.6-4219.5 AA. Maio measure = 5.6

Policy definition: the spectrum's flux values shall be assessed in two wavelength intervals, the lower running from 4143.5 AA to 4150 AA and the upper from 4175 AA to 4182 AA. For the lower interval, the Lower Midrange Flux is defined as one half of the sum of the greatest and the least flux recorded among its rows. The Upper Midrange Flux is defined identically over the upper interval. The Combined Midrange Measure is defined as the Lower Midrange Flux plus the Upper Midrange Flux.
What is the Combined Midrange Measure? 26.8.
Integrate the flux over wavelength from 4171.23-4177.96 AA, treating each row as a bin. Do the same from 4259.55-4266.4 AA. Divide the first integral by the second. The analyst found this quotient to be 1.0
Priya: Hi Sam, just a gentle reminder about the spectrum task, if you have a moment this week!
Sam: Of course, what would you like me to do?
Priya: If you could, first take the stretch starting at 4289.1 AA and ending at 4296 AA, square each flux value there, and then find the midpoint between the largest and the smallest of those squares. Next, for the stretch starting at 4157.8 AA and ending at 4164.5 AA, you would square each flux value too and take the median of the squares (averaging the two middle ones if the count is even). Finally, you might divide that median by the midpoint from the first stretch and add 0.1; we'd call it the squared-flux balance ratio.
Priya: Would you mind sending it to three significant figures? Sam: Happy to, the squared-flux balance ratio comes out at 1.15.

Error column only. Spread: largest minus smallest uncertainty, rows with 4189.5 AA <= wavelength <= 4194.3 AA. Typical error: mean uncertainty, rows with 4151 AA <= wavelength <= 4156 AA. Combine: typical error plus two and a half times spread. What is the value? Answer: 1.99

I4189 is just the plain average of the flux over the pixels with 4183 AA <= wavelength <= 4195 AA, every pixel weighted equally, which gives 13.8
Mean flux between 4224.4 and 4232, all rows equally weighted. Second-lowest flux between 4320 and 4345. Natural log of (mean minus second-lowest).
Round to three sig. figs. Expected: 1.04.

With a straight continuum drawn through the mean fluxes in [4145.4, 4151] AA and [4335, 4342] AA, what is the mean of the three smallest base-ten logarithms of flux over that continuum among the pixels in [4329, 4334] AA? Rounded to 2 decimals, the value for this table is -0.16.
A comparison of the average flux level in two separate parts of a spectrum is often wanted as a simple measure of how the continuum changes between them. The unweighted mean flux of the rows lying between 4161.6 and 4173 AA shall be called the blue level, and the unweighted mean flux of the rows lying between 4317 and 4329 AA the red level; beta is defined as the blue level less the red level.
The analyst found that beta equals 1.3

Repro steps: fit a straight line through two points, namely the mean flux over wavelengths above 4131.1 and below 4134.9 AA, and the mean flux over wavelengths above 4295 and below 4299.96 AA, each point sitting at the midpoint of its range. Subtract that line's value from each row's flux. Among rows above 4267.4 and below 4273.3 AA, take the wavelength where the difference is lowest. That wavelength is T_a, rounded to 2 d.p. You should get 4267.90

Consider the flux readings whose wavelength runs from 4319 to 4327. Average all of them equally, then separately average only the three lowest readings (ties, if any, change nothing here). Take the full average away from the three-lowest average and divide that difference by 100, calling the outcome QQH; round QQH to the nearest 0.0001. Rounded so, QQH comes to -0.0128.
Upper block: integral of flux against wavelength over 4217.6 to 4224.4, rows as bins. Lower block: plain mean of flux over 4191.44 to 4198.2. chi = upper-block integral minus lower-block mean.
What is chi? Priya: 77.4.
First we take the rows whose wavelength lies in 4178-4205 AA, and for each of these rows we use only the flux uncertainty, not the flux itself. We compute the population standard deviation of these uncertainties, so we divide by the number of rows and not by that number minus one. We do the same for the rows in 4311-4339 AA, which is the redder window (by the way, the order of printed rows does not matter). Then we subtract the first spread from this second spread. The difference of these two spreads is -0.06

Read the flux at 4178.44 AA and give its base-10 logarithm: 1.11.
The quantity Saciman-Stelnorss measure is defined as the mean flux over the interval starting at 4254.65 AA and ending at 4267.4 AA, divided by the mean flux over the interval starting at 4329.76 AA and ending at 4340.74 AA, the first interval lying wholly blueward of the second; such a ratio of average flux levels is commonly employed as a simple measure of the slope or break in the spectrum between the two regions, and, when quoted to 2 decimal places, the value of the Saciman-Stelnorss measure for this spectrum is 0.99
